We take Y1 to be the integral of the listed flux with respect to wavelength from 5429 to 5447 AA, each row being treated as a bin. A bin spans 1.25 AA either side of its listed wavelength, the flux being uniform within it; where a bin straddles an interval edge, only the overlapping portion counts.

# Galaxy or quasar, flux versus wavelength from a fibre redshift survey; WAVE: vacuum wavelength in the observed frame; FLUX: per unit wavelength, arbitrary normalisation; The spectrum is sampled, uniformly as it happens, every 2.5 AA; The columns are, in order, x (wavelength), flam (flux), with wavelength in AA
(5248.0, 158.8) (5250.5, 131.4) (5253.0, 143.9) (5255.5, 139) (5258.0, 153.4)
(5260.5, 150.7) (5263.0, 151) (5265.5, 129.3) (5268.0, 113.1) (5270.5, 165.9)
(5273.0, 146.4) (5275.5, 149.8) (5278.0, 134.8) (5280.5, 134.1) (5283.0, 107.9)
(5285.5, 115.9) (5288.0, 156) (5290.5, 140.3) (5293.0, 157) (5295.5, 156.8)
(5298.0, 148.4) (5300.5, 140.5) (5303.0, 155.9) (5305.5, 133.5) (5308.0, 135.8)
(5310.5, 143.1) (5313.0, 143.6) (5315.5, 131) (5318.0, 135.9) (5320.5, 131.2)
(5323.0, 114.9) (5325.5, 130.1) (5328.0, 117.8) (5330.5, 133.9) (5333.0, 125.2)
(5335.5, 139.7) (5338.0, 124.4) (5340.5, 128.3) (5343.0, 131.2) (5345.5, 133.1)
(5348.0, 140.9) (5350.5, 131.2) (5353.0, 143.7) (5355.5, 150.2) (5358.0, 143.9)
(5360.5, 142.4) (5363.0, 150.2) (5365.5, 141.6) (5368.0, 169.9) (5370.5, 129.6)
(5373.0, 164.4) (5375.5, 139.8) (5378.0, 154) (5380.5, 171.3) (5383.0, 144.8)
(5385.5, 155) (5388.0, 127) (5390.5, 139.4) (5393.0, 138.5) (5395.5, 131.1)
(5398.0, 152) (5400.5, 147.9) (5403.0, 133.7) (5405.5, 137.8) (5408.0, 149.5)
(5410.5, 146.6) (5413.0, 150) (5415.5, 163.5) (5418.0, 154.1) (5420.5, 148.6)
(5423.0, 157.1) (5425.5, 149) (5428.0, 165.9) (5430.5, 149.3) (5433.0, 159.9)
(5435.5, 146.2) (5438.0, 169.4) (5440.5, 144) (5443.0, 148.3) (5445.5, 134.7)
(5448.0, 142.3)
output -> 2707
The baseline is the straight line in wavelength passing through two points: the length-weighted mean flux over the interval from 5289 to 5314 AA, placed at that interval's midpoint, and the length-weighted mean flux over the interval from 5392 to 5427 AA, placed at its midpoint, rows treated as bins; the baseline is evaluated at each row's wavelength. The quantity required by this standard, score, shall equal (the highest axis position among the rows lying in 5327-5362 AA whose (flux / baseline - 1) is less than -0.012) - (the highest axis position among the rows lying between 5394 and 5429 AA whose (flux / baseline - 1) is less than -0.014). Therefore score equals -45.0 AA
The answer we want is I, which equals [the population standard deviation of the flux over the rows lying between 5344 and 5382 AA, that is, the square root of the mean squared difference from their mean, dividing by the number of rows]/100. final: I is 0.126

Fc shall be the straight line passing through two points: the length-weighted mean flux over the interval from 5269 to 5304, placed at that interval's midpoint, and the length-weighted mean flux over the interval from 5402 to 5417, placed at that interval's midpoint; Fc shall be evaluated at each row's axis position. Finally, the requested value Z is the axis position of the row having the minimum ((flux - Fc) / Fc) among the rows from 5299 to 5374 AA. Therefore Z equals 5323.0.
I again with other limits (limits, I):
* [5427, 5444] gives 0.095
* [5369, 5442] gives 0.115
